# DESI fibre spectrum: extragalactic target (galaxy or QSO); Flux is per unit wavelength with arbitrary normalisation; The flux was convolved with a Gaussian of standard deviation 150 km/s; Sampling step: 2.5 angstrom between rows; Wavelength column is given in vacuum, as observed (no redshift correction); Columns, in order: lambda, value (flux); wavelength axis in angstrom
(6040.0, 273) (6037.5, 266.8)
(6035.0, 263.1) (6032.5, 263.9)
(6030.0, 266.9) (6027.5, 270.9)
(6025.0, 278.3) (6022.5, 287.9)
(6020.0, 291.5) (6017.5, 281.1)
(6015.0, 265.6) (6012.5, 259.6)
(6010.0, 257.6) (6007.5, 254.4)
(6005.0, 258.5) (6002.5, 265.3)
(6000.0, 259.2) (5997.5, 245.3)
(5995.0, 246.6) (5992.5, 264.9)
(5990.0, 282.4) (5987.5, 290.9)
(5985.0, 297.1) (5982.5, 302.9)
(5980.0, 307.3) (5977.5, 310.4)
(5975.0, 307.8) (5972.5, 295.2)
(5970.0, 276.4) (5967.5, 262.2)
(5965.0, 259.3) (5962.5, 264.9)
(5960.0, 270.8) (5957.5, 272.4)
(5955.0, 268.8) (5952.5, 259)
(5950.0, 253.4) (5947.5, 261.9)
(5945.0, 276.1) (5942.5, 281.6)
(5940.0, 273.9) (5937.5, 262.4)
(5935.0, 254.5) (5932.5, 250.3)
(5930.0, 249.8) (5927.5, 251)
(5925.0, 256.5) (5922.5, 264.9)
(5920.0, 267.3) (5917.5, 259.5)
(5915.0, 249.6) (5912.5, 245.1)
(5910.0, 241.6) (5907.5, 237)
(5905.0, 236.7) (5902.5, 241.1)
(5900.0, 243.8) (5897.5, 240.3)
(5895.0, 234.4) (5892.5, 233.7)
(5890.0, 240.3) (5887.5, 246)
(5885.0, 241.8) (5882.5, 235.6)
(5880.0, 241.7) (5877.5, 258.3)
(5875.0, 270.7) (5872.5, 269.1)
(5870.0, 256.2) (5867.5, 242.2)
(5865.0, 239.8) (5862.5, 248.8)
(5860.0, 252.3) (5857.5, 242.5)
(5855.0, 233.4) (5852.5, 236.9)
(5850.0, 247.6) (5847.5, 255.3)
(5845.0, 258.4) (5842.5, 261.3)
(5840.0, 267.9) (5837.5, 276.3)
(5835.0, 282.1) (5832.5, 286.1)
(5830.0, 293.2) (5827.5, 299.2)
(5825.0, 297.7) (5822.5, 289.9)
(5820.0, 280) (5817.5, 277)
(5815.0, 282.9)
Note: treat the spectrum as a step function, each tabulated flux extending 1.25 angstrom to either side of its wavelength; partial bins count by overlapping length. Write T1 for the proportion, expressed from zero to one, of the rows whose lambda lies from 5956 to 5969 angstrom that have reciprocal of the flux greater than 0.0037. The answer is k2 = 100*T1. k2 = 60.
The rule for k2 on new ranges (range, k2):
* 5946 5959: 80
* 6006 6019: 80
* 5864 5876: 80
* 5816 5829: 0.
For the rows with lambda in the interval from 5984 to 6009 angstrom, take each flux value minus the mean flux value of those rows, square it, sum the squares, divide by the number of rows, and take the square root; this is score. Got 17.0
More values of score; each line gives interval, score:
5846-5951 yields 12.4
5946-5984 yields 19.8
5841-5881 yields 10.8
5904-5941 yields 10.6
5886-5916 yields 4.6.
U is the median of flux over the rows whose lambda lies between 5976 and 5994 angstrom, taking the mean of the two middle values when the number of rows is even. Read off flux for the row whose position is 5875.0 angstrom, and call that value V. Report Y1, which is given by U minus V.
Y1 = 26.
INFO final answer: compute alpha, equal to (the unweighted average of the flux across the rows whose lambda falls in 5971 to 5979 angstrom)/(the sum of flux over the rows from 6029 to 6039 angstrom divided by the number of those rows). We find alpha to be 1.15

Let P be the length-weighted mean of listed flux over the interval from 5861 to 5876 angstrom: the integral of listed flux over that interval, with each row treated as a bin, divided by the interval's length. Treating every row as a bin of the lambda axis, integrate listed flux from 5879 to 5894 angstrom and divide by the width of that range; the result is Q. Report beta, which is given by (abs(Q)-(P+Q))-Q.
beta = -494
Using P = 254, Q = 240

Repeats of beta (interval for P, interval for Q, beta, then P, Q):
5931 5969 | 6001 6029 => -535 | 265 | 270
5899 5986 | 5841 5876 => -517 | 266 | 251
